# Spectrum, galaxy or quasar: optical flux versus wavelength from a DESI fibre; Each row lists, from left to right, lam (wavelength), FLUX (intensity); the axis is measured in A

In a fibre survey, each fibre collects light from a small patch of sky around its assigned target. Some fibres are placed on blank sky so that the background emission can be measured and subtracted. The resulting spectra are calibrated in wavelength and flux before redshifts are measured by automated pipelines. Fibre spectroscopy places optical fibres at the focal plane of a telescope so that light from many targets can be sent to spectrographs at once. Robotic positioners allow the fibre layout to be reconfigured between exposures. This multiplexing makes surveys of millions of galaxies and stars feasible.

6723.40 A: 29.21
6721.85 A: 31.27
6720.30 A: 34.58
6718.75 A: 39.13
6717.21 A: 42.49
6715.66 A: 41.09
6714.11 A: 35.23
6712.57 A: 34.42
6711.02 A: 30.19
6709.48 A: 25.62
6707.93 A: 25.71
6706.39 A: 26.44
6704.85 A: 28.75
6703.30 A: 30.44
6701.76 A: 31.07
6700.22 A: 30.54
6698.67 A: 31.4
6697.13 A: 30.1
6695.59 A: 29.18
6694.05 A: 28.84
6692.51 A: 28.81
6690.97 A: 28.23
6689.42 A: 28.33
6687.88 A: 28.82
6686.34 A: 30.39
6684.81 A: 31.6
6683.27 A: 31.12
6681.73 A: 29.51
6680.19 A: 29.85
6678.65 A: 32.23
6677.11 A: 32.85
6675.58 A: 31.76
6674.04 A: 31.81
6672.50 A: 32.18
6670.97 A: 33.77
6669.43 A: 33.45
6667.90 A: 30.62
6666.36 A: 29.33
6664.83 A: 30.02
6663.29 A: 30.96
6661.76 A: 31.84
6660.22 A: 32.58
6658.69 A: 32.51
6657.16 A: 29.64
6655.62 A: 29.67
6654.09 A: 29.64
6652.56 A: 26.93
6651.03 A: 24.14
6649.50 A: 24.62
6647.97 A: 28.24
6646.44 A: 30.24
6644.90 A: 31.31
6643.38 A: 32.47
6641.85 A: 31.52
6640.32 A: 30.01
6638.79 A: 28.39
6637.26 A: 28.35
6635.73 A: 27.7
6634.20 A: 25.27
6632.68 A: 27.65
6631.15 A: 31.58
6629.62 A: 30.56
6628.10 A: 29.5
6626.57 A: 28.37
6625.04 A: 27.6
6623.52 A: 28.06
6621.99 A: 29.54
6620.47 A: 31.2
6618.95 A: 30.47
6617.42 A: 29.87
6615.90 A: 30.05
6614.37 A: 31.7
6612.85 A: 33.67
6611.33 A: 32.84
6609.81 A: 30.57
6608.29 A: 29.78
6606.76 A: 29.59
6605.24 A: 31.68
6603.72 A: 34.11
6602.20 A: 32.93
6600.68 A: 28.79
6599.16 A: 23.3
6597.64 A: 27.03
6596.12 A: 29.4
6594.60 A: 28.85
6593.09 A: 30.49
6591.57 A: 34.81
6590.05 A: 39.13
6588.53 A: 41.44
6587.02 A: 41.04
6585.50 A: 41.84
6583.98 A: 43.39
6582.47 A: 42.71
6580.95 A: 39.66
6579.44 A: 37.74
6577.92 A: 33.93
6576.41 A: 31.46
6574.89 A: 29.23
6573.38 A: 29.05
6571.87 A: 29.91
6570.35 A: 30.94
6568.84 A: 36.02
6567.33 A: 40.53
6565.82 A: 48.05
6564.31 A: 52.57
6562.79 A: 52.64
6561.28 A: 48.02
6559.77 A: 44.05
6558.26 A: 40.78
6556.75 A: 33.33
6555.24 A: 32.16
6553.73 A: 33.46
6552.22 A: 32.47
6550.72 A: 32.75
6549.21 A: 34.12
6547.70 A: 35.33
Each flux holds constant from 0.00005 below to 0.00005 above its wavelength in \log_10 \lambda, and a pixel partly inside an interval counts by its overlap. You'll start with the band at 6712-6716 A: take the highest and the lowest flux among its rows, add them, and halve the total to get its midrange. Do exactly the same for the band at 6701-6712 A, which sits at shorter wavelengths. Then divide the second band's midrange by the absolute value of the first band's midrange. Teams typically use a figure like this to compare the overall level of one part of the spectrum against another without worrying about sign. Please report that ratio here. 0.75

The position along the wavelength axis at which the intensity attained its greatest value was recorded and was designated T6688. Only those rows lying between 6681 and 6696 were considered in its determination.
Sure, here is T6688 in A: 6684.81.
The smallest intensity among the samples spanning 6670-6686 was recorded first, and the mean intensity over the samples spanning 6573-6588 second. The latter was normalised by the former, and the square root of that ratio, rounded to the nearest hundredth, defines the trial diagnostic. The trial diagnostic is 1.12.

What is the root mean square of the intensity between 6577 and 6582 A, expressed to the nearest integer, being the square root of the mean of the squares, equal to 37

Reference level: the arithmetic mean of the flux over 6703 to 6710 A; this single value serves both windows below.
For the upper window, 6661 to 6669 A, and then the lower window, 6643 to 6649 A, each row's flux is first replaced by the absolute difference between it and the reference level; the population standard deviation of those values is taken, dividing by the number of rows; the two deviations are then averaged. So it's 1.2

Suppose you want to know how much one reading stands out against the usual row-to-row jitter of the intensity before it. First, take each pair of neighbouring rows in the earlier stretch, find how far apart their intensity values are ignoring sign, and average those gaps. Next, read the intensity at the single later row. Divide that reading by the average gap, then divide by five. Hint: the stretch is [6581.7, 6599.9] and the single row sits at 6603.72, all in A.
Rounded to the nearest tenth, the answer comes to 3.3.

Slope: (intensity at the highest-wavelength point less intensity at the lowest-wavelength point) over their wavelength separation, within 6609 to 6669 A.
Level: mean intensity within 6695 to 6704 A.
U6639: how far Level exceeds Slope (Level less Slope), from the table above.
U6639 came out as 30.5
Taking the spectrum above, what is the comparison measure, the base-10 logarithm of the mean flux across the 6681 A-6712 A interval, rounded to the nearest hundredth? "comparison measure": 1.47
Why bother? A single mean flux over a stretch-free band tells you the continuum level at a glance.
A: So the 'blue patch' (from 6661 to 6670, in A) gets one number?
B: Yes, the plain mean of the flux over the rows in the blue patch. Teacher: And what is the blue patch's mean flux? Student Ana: 31.0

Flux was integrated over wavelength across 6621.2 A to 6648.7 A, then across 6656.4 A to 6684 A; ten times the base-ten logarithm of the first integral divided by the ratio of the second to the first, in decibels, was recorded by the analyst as 28.7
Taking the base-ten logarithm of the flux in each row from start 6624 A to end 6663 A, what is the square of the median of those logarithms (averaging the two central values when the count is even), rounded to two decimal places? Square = 2.17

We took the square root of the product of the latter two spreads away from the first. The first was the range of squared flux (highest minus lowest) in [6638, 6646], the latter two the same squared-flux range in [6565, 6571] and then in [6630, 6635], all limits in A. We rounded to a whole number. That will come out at -448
